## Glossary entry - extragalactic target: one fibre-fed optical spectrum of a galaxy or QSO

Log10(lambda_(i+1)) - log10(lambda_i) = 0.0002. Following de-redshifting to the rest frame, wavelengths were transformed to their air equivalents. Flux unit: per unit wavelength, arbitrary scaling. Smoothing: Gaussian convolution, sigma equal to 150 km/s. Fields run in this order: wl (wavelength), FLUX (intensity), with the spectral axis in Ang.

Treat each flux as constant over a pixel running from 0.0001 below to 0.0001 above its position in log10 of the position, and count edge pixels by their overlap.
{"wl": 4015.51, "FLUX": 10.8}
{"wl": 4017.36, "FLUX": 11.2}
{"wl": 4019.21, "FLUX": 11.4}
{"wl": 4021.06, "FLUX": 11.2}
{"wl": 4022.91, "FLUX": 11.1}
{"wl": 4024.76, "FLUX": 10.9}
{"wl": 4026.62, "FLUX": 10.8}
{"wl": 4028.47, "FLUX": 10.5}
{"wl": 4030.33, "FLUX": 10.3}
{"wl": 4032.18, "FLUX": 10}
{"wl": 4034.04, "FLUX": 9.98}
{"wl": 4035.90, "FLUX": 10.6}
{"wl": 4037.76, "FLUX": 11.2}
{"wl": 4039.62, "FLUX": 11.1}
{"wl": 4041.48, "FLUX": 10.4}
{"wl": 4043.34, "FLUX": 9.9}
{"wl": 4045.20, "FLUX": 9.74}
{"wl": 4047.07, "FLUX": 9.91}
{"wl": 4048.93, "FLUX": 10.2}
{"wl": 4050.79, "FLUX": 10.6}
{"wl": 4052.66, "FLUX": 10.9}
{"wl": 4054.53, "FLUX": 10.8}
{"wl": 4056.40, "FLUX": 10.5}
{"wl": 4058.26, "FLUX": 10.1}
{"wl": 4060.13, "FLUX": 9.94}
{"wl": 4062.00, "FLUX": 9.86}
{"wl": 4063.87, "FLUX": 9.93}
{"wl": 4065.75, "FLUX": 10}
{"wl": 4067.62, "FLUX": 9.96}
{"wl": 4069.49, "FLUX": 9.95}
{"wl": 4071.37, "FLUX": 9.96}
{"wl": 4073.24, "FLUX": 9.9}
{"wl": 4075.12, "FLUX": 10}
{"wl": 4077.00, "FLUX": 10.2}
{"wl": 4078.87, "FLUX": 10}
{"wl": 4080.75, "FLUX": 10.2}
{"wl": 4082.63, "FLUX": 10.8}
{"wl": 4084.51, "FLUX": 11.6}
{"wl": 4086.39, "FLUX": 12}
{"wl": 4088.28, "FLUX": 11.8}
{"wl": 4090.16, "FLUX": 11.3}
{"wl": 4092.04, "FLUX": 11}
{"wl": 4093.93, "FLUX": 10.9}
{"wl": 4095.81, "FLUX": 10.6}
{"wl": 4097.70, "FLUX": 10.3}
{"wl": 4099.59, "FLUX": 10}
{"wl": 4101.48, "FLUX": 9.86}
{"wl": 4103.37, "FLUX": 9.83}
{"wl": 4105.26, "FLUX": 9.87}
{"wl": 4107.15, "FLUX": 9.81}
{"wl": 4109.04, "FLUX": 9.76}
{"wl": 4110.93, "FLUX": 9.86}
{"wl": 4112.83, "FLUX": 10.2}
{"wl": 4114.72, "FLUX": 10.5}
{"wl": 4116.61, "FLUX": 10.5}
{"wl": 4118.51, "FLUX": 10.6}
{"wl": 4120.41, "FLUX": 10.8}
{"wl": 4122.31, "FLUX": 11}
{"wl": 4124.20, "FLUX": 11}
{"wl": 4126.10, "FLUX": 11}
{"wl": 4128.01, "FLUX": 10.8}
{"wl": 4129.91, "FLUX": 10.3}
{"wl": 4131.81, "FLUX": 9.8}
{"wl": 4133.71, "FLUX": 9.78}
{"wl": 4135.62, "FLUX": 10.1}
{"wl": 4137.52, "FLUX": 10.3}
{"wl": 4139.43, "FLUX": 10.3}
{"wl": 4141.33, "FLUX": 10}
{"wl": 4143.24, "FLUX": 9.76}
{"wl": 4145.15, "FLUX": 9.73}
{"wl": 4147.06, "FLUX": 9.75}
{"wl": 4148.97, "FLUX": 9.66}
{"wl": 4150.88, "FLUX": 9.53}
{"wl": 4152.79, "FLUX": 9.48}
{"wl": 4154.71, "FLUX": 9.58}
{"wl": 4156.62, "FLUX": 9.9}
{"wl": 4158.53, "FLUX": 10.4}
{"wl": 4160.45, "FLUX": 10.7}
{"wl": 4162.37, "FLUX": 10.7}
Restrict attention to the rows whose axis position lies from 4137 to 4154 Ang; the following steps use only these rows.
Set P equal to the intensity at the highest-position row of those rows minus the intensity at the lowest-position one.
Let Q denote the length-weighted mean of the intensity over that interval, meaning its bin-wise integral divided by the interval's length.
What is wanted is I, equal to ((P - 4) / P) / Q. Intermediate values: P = -0.8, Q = 9.8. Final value 0.60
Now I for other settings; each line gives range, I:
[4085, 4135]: 0.27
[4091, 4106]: 0.44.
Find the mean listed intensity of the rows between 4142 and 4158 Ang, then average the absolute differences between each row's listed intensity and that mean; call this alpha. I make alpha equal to 0.11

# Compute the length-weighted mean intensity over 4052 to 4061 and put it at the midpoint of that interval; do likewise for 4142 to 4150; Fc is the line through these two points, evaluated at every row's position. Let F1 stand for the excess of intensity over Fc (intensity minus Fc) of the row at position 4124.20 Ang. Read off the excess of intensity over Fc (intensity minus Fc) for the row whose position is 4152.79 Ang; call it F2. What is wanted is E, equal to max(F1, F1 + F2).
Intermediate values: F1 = 1.10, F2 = -0.2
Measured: 1.1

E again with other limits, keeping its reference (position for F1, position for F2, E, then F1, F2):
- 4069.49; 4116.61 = 0.2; -0.39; 0.5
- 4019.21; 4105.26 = 0.7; 0.66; -0.2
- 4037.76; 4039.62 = 1.1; 0.61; 0.5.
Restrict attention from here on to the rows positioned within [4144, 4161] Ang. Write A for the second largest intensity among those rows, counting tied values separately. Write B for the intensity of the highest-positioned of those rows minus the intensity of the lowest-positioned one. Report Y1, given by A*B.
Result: 10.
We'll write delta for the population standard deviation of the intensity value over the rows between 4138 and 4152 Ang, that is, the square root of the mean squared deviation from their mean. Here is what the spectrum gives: 0.24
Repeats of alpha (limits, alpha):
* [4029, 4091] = 0.50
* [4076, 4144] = 0.49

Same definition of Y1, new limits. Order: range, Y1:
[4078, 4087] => 23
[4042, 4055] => 10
